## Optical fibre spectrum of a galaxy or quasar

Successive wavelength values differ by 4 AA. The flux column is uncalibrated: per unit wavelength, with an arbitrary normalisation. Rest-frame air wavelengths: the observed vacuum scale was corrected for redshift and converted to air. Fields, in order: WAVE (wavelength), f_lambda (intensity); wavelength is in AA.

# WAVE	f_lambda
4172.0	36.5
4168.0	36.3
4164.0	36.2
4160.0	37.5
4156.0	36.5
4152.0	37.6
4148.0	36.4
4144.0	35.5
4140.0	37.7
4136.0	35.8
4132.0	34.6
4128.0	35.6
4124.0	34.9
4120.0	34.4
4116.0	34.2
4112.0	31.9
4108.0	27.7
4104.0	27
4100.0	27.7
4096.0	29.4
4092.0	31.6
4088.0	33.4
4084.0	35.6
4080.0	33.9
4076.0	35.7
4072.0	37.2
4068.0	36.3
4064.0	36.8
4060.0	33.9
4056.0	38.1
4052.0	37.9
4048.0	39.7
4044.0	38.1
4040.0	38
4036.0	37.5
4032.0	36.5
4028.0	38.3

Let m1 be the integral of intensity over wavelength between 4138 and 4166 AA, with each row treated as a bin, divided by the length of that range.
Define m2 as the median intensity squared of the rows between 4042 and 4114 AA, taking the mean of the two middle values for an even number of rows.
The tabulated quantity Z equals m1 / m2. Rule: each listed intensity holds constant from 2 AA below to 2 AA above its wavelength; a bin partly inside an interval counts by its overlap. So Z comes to 0.0304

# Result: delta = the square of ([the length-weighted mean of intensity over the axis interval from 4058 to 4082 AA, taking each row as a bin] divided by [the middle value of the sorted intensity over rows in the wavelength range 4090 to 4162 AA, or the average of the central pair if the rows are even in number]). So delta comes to 1.05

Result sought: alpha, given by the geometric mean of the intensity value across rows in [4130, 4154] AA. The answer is 36.2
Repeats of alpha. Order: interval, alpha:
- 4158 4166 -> 36.8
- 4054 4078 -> 36.3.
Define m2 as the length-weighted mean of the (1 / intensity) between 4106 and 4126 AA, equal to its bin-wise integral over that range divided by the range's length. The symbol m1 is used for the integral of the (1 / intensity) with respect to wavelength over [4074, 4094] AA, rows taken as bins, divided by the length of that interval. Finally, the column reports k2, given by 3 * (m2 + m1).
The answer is 0.181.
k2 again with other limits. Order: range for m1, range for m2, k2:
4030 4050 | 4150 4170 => 0.161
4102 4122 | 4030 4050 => 0.177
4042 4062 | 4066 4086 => 0.164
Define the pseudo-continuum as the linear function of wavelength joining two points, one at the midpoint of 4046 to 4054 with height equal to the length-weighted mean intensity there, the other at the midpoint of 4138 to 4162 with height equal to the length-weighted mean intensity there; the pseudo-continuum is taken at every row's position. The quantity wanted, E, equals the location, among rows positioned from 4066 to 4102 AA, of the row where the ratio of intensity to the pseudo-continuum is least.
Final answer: 4100.0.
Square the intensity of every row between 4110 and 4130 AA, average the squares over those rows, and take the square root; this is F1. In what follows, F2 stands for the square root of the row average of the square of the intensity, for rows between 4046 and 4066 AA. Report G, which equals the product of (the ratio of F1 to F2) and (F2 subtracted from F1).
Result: -3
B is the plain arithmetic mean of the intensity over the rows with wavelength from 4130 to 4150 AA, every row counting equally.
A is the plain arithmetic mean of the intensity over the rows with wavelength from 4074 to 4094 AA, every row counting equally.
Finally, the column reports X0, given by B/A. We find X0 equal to 1.06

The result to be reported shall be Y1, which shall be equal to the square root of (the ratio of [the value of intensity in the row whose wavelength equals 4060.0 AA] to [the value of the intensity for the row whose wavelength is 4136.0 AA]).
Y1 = 0.97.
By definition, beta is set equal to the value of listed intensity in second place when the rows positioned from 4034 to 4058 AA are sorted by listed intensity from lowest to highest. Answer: 37.9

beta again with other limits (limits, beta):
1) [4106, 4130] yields 31.9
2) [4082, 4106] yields 27.7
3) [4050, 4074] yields 36.3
